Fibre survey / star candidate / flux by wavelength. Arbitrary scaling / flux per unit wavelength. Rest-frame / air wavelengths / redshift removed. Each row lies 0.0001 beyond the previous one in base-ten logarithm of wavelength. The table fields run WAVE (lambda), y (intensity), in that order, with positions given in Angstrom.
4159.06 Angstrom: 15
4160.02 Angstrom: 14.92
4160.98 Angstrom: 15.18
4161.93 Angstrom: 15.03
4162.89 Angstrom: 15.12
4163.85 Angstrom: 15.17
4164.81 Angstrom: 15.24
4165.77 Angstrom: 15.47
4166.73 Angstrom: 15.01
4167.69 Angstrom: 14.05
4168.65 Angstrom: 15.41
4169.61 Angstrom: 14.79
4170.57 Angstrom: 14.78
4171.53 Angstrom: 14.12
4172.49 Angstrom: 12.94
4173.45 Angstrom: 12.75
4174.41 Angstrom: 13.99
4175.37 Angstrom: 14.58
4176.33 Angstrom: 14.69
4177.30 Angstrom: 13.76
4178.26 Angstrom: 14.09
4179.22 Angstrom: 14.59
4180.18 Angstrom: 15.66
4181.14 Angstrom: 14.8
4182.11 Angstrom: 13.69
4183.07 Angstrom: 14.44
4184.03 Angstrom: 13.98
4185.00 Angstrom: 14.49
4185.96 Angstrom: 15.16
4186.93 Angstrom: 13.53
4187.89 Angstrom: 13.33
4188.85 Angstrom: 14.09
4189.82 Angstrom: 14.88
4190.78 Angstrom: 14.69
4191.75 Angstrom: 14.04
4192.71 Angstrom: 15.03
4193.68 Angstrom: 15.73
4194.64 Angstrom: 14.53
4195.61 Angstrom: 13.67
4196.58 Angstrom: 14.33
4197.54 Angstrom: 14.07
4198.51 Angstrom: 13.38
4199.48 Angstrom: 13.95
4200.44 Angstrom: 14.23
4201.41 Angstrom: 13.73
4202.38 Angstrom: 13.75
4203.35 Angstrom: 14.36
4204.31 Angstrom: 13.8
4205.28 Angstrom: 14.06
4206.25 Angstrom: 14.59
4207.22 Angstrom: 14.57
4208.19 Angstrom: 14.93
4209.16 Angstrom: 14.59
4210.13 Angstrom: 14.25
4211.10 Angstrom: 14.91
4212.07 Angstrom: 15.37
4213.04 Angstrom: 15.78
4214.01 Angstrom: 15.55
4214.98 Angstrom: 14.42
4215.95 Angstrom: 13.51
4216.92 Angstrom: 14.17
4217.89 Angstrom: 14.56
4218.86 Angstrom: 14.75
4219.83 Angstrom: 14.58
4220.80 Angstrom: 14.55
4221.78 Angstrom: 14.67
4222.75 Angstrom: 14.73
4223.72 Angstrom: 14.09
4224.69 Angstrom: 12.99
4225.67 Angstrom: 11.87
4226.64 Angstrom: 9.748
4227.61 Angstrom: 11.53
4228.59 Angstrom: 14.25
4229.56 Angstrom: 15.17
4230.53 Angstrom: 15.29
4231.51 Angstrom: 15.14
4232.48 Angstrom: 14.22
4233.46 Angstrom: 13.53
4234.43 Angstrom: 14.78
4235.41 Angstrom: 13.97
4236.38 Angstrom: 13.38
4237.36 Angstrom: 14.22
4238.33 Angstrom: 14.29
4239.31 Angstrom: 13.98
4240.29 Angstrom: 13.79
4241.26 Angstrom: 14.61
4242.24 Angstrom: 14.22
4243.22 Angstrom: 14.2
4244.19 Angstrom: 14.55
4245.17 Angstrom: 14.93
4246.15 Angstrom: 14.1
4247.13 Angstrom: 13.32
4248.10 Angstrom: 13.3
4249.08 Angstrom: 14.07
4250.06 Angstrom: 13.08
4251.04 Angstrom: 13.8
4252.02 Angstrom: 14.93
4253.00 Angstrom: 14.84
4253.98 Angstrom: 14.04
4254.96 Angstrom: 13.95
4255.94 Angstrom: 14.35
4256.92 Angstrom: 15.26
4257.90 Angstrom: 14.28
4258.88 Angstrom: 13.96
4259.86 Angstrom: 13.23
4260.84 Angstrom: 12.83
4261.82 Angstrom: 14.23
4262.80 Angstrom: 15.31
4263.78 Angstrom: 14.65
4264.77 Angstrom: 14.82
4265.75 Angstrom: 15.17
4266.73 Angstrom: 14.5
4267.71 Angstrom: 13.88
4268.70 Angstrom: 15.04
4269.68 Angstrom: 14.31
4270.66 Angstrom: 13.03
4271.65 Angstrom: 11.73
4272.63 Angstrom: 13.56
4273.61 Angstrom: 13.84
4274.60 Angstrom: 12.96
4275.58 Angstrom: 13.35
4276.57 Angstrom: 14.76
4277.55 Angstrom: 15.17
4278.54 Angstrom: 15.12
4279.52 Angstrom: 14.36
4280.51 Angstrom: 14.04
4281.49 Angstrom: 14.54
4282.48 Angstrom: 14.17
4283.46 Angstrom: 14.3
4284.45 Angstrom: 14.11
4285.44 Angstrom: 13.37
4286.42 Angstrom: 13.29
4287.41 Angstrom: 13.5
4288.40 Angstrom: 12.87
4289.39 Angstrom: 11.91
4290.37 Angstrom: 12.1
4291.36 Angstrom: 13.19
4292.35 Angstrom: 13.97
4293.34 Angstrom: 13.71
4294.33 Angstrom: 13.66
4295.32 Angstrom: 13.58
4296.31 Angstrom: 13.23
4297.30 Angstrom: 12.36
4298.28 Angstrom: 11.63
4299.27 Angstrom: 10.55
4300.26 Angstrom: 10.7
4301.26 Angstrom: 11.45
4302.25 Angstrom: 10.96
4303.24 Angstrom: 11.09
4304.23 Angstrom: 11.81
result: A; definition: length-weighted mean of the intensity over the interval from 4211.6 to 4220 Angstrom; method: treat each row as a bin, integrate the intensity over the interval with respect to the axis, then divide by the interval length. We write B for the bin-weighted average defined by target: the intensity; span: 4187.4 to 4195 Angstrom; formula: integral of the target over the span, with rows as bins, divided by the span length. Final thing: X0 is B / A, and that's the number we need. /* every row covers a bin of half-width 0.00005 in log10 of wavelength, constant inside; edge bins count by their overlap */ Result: 0.99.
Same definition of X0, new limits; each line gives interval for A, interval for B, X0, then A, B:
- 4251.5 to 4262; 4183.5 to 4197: 1.02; 14.2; 14.4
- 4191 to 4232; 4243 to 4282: 0.99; 14.2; 14.1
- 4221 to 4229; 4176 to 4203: 1.10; 13.0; 14.3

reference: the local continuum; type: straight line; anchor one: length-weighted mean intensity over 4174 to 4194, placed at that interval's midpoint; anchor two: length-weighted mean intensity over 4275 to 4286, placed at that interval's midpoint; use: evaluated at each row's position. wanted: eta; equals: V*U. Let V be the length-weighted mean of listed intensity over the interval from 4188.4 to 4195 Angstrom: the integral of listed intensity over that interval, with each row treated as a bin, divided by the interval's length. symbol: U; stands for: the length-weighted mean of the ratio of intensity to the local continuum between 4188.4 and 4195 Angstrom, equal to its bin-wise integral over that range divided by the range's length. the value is 15.0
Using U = 1.021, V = 14.72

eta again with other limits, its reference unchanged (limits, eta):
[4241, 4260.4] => 13.9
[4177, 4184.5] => 14.4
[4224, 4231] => 11.8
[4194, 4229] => 13.8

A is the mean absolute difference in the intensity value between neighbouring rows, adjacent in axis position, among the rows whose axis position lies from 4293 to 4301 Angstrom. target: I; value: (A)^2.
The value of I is 0.22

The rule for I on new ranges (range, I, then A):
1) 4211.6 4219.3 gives 0.31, 0.56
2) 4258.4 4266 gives 0.47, 0.68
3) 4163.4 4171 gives 0.28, 0.53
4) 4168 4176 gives 0.41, 0.64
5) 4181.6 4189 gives 0.51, 0.71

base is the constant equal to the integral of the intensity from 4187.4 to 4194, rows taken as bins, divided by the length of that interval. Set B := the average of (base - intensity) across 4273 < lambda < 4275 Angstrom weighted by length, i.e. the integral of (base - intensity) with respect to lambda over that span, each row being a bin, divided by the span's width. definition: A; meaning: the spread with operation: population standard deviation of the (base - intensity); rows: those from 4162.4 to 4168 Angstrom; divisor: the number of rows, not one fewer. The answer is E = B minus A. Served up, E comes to 0.6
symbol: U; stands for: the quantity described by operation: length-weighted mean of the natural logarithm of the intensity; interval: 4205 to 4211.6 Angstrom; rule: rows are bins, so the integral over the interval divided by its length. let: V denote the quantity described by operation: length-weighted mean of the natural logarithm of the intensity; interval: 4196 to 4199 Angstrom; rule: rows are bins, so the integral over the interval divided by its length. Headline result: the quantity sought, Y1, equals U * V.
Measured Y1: 7.04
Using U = 2.68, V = 2.63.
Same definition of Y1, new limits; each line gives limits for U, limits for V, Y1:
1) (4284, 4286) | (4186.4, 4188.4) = 6.83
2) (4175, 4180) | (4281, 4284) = 7.11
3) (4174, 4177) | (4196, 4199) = 7.00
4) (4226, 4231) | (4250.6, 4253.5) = 6.86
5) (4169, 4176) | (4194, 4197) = 7.01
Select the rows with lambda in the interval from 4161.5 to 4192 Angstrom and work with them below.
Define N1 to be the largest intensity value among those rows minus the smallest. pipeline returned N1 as 2.9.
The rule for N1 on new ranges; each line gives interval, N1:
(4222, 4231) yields 5.5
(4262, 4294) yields 3.6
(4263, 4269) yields 1.3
